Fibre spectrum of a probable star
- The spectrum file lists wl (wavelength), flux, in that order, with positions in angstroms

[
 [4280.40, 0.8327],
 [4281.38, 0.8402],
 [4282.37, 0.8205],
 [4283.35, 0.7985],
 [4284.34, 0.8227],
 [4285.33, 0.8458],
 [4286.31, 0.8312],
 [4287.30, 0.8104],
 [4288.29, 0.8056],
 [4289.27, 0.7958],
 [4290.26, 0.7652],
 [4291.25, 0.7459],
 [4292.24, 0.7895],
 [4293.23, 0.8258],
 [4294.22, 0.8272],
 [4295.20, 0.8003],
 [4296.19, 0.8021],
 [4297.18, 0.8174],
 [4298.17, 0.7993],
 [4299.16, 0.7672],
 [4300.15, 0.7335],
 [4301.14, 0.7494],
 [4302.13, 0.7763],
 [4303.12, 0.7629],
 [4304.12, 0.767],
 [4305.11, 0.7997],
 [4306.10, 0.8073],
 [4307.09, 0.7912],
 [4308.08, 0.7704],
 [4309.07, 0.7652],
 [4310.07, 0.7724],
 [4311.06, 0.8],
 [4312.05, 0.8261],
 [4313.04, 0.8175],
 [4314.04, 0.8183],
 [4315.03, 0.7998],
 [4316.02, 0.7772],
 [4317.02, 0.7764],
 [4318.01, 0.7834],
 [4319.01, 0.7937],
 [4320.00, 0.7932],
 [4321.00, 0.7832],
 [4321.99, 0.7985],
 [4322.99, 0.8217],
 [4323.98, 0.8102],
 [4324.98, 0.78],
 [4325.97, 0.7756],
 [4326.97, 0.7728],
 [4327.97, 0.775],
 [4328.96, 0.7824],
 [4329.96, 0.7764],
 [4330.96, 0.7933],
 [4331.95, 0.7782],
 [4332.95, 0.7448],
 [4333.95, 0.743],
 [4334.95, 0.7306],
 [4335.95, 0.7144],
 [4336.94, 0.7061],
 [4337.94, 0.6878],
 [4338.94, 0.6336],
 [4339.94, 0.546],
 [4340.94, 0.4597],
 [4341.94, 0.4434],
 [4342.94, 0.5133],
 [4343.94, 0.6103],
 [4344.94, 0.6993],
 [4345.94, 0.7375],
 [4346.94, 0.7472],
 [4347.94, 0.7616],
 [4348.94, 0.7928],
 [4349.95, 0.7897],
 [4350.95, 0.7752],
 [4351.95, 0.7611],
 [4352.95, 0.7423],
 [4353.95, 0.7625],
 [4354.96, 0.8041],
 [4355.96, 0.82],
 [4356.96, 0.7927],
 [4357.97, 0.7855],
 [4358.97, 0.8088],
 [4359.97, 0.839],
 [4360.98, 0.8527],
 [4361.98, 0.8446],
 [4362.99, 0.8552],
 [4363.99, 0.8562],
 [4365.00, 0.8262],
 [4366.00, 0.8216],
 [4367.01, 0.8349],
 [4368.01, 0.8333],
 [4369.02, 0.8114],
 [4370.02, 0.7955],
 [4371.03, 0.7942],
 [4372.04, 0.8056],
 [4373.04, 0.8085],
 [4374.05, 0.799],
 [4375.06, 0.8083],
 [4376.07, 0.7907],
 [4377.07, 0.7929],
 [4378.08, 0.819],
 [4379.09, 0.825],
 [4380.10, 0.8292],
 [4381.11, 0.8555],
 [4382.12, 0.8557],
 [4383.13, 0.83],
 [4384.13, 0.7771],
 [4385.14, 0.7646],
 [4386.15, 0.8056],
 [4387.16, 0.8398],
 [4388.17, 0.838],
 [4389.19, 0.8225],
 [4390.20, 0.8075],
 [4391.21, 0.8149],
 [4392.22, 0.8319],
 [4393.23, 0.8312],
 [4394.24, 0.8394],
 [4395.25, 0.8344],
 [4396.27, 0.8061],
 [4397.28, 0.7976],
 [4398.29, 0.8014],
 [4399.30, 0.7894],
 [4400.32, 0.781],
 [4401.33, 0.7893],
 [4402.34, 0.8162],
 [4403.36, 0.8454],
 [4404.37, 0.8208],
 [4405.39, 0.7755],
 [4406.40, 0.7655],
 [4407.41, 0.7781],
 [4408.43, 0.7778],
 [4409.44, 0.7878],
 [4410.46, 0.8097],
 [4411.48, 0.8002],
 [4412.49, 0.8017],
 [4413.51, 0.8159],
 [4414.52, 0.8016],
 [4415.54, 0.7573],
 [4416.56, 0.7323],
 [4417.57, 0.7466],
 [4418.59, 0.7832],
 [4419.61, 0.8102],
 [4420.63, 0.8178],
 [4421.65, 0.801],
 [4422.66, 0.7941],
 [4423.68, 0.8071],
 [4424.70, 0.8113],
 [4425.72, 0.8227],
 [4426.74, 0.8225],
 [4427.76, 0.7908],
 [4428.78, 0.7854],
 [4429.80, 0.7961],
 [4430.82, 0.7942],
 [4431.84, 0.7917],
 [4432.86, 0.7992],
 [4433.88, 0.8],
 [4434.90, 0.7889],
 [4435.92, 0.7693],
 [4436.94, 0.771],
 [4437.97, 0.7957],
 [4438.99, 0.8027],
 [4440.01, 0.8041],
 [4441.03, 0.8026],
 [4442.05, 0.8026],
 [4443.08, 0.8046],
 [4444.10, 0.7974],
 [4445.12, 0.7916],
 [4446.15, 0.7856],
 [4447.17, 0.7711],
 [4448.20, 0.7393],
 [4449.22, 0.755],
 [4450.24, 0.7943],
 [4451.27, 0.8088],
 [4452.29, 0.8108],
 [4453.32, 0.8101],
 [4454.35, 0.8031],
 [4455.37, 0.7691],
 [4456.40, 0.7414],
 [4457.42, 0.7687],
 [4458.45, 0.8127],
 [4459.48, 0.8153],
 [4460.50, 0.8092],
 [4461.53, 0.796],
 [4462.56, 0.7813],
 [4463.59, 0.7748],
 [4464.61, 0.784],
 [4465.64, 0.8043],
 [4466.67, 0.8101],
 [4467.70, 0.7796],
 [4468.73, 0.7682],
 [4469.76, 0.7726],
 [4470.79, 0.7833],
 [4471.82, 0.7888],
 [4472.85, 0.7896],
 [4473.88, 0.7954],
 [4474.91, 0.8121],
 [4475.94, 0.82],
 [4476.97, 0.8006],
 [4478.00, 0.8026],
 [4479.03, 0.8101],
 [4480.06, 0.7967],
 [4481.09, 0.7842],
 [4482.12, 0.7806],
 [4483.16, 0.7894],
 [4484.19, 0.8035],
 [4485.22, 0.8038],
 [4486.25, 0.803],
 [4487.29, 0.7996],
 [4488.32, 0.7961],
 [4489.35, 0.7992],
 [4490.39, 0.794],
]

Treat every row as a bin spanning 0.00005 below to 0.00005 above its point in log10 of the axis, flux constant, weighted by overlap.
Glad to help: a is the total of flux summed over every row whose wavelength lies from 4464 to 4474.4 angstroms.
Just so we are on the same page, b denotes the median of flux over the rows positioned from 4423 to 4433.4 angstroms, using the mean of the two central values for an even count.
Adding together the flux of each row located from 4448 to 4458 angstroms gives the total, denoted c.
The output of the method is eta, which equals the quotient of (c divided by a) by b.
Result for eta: 1.24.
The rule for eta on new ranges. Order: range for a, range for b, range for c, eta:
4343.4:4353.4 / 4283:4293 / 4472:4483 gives 1.34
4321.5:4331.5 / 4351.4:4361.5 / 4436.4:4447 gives 1.26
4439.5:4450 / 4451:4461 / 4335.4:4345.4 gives 0.95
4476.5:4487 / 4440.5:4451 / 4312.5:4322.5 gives 1.26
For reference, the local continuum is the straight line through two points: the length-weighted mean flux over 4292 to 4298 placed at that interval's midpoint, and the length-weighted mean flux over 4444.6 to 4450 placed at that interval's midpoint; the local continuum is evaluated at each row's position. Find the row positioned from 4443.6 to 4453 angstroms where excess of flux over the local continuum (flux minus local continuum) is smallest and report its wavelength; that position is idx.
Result 4448.20 angstroms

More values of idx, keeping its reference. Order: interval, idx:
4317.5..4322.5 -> 4318.01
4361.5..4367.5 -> 4366.00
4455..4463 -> 4456.40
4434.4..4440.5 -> 4435.92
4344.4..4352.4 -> 4344.94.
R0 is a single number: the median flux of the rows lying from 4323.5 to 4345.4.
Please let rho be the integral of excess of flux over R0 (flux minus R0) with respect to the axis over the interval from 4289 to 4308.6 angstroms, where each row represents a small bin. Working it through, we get 0.9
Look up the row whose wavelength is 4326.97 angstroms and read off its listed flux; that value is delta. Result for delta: 0.7728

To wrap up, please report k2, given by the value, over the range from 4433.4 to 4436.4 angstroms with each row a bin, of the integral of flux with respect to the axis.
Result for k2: 2.36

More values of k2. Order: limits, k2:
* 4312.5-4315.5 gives 2.44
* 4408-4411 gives 2.37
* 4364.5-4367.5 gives 2.48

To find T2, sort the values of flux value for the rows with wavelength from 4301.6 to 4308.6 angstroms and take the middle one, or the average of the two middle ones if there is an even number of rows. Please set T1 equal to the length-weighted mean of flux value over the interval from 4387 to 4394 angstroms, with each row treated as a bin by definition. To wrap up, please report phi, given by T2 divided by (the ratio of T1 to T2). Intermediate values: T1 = 0.826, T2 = 0.776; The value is 0.73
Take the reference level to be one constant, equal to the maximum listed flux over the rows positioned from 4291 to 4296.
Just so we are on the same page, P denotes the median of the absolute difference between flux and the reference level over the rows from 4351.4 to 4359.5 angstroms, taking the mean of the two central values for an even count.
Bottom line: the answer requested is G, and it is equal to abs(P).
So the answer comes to 0.038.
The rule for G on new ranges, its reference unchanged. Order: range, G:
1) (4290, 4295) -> 0.038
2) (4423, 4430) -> 0.020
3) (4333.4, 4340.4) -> 0.121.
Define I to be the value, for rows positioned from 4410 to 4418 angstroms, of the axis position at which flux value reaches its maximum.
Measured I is 4413.51 angstroms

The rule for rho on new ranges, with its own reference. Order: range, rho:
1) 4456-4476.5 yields 1.1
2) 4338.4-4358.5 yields -0.8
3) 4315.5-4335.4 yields 0.9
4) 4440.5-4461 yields 1.1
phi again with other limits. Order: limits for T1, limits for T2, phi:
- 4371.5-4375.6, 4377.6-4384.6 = 0.85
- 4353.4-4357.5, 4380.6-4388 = 0.87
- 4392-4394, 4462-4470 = 0.73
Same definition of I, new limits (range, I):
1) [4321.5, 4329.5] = 4322.99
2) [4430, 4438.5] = 4433.88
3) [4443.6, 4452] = 4451.27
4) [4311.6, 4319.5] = 4312.05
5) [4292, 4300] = 4294.22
